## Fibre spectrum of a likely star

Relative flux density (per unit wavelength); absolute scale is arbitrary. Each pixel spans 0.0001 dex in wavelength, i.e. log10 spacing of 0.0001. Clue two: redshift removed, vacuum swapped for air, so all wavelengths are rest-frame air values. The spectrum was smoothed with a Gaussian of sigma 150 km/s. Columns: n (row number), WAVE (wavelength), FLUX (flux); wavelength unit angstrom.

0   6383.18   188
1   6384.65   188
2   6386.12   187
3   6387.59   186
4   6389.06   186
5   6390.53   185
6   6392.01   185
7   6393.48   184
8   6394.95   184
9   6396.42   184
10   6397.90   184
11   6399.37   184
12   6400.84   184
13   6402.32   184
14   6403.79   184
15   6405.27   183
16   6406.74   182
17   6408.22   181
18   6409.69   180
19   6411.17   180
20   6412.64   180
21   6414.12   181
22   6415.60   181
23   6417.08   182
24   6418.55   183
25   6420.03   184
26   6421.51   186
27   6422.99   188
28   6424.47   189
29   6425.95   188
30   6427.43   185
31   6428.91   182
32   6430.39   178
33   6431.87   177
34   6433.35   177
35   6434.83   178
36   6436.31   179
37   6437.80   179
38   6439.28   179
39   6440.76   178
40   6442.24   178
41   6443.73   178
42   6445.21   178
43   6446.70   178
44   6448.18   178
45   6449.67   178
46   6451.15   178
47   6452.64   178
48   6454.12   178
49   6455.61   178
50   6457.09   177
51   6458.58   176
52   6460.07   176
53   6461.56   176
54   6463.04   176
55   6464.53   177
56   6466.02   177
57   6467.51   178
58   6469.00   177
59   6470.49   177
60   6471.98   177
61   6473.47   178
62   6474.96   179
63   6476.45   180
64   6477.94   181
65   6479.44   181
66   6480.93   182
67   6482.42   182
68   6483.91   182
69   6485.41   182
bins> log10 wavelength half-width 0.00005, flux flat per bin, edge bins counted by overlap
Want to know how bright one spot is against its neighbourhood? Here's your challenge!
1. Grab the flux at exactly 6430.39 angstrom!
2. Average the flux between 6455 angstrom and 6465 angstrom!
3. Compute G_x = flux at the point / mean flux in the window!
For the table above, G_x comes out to 1.01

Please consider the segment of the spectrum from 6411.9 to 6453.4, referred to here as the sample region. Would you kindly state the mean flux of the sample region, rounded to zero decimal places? 181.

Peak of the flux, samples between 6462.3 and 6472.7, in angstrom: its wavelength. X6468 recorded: 6467.51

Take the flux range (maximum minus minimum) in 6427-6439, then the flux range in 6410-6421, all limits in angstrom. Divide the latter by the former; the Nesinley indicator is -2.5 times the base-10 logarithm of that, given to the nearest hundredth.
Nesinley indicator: 0.75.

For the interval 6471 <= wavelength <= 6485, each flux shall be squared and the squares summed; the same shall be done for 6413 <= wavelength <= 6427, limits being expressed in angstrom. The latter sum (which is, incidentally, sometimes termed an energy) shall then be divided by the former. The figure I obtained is 1.050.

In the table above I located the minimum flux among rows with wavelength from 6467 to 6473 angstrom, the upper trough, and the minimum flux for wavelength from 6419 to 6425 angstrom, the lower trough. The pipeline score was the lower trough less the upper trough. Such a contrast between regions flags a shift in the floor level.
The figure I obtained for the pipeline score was 7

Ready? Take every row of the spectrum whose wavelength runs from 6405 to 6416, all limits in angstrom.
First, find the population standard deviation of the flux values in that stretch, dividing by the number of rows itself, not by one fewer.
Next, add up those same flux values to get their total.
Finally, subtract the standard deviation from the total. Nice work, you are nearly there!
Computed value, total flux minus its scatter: 1447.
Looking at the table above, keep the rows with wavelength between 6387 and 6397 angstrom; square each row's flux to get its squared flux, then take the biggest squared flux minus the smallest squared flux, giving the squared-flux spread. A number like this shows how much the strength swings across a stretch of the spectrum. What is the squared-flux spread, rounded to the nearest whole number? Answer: 740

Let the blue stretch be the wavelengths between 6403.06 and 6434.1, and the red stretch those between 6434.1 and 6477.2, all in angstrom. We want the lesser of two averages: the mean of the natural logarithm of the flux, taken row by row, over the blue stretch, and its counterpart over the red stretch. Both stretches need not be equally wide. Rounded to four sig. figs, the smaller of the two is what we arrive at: 5.180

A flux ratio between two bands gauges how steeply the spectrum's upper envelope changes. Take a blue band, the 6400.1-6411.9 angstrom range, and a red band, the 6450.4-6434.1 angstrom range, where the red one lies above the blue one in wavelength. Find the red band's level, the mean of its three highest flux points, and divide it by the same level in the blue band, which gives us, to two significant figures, 0.97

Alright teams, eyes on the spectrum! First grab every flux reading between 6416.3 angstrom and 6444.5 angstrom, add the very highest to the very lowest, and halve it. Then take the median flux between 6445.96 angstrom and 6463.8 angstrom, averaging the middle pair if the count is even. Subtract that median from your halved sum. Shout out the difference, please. 5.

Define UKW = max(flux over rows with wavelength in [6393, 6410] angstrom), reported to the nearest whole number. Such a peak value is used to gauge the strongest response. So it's 184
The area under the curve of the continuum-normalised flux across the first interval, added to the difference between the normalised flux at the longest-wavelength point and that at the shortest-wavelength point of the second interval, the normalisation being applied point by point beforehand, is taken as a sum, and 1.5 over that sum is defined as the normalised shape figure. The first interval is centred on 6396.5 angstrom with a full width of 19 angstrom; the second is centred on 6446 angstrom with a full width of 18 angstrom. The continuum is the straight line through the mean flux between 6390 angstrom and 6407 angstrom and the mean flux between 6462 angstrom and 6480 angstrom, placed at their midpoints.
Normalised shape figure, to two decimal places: 0.08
